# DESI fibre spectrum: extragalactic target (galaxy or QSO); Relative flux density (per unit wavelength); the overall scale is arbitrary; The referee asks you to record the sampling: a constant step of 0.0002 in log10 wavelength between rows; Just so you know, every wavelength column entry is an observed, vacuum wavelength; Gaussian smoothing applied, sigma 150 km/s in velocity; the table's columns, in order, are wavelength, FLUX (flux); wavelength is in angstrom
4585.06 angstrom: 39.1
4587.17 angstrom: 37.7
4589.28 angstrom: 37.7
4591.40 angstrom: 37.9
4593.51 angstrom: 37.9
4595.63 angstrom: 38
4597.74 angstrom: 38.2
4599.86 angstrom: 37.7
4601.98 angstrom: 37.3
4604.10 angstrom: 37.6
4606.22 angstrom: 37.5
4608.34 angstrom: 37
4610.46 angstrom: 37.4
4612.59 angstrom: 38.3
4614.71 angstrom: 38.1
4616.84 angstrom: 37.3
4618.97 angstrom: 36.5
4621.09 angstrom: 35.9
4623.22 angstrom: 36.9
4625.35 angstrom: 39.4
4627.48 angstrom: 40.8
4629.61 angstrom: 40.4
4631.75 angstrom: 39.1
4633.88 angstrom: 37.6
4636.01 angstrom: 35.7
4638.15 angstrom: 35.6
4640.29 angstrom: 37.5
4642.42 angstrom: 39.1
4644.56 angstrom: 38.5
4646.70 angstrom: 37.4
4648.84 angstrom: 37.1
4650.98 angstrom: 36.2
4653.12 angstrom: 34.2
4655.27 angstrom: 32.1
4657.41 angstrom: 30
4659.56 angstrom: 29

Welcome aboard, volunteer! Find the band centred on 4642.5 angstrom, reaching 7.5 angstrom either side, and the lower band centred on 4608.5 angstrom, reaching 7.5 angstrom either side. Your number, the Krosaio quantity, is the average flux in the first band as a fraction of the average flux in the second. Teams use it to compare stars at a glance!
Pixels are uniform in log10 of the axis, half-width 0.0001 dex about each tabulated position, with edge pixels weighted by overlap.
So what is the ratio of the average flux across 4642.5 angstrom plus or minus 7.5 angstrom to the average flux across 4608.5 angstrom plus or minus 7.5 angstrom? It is 0.99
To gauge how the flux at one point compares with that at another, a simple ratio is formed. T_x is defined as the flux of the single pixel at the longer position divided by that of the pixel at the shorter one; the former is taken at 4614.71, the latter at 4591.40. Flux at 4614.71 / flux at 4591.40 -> 1.01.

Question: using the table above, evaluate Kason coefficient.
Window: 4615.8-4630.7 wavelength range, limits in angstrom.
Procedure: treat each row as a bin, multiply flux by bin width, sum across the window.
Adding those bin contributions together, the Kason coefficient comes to 569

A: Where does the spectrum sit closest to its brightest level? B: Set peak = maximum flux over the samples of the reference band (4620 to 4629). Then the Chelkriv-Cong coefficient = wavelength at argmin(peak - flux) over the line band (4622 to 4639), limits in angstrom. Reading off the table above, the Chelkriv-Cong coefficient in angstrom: 4627.48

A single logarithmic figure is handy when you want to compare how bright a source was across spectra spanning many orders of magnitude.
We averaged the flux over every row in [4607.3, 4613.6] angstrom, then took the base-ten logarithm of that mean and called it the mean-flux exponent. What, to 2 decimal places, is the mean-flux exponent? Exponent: 1.57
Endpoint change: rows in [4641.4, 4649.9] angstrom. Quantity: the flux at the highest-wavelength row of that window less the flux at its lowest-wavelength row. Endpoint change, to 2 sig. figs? -2.0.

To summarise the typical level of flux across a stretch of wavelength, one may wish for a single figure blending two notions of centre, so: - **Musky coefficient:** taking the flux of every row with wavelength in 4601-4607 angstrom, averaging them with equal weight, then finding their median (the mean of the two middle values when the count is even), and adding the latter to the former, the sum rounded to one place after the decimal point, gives 75.0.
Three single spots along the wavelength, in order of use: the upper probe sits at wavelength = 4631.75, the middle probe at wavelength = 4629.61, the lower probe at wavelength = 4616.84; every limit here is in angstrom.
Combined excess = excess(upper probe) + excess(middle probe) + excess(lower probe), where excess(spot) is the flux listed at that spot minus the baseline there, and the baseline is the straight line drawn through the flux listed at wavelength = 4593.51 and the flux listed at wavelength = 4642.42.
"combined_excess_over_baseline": 1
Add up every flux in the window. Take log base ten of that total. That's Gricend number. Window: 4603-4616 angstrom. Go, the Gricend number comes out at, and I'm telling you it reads 2.35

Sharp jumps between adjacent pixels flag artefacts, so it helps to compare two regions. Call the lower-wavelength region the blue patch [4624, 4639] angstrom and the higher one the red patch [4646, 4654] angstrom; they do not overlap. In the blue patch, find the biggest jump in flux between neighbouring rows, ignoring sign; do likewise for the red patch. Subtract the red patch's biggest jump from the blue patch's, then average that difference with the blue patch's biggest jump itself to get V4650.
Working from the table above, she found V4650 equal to 0.9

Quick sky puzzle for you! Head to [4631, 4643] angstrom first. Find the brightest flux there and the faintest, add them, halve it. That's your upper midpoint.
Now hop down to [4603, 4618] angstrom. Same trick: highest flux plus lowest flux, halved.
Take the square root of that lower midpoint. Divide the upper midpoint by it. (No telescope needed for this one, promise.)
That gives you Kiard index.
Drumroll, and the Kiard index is 6.09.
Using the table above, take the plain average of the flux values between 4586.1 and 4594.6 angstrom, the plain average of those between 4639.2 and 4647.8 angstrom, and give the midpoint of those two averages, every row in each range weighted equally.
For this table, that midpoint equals 38.0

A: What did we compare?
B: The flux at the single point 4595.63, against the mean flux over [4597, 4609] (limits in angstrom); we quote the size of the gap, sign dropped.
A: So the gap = 0.45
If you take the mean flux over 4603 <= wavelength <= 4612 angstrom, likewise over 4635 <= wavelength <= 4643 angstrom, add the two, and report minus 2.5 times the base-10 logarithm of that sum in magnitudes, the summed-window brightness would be -4.68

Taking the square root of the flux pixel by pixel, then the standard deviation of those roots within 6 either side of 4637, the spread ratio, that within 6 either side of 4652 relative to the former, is 2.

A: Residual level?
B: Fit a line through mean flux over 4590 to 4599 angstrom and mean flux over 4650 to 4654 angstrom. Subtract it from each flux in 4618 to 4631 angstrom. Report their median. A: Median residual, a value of 1.6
